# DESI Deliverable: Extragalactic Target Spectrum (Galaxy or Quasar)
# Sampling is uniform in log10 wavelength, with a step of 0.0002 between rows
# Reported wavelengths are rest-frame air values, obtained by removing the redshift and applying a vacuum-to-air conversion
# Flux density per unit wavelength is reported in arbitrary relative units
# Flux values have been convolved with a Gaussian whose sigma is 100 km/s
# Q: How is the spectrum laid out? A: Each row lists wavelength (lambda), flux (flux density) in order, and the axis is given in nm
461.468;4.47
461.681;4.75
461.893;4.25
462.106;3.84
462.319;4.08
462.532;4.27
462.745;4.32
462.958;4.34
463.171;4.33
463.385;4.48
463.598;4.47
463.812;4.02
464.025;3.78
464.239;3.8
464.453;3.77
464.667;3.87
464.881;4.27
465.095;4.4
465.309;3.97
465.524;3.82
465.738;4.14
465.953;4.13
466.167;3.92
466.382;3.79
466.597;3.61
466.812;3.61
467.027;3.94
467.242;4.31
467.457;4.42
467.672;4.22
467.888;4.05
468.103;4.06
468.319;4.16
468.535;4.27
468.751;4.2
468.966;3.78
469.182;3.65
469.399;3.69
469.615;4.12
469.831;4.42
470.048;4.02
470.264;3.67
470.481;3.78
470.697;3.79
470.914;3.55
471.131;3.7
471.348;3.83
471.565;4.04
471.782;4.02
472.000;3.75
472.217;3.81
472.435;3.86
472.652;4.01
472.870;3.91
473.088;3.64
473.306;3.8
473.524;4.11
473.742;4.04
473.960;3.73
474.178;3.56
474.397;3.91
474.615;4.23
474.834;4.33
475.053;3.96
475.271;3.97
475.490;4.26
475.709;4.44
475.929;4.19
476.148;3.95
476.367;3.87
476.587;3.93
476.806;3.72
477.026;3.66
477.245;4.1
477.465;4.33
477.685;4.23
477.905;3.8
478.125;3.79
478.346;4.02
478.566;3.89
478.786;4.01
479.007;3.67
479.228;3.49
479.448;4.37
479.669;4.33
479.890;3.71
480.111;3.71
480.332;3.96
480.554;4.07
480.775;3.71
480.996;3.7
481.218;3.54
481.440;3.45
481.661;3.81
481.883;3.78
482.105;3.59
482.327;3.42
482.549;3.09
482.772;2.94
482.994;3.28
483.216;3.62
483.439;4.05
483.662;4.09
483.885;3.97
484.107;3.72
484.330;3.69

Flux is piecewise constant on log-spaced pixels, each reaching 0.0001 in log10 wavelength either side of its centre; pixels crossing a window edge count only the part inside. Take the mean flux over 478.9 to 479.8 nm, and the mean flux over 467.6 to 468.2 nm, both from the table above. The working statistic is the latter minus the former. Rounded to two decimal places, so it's 0.14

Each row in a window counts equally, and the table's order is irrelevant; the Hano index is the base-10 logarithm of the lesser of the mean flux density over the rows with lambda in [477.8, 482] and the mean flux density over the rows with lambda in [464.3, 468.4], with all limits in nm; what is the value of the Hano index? 0.583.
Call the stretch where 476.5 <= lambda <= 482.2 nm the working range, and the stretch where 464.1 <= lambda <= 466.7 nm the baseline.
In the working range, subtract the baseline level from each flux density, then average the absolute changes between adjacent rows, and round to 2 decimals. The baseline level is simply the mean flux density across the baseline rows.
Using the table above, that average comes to 0.22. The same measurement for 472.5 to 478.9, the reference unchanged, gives 0.20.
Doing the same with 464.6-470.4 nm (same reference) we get 0.21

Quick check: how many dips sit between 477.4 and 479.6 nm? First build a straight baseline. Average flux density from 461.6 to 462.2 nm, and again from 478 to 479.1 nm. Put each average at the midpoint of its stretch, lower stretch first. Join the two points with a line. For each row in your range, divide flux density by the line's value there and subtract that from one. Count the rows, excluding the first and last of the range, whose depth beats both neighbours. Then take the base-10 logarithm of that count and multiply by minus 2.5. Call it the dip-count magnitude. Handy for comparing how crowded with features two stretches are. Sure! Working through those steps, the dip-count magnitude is -1.2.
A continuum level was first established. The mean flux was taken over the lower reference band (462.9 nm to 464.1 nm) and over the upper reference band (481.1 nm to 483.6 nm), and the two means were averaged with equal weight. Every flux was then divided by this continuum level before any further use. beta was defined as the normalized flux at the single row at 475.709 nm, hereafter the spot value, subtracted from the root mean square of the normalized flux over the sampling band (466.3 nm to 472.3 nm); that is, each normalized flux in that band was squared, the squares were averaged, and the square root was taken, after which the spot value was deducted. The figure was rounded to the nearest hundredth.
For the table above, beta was -0.13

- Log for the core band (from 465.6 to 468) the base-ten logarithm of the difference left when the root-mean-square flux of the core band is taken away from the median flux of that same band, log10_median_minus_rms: -1.5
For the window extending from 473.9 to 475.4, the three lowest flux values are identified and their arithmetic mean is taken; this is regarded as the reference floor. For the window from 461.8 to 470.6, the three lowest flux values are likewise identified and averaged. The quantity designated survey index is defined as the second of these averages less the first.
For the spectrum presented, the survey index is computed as -0.11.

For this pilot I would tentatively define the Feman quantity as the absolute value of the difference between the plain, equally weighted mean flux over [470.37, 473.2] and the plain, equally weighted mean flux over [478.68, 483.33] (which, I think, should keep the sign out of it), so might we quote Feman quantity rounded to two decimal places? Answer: 0.14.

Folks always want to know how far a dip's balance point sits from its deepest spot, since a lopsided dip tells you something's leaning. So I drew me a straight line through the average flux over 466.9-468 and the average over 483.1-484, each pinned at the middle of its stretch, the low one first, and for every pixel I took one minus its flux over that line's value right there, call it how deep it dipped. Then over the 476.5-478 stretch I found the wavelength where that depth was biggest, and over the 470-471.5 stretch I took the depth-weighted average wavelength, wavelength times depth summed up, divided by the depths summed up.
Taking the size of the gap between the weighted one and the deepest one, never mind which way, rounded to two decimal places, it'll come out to 6.27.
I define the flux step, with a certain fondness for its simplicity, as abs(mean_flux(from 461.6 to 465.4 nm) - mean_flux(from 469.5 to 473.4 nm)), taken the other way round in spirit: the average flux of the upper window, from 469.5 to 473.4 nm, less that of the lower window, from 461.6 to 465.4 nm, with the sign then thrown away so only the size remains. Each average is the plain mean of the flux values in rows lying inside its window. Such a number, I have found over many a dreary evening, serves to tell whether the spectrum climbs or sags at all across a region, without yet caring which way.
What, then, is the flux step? 0.29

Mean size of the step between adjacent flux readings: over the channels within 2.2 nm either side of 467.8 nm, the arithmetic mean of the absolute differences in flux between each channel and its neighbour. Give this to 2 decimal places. 0.17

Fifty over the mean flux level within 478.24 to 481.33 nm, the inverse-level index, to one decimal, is 12.9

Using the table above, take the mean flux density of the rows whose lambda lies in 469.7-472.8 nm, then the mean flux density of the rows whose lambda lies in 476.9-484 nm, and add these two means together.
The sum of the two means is 7.7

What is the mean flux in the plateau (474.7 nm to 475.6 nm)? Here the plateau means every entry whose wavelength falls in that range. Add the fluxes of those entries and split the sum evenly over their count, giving 4.13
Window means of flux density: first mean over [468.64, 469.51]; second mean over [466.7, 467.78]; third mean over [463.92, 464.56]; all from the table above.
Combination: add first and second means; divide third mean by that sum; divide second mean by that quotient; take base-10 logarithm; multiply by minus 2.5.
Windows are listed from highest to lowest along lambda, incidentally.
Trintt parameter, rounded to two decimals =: -2.34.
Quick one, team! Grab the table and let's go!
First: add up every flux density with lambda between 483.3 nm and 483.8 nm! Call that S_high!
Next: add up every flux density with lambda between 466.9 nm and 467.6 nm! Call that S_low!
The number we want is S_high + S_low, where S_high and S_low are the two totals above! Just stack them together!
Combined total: 21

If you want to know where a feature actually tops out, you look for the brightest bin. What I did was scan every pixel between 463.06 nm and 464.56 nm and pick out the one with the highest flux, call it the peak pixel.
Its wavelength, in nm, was 463.385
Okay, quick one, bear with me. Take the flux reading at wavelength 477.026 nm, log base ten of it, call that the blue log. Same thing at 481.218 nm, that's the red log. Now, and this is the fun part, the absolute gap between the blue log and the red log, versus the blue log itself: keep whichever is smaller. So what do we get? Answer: 0.014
